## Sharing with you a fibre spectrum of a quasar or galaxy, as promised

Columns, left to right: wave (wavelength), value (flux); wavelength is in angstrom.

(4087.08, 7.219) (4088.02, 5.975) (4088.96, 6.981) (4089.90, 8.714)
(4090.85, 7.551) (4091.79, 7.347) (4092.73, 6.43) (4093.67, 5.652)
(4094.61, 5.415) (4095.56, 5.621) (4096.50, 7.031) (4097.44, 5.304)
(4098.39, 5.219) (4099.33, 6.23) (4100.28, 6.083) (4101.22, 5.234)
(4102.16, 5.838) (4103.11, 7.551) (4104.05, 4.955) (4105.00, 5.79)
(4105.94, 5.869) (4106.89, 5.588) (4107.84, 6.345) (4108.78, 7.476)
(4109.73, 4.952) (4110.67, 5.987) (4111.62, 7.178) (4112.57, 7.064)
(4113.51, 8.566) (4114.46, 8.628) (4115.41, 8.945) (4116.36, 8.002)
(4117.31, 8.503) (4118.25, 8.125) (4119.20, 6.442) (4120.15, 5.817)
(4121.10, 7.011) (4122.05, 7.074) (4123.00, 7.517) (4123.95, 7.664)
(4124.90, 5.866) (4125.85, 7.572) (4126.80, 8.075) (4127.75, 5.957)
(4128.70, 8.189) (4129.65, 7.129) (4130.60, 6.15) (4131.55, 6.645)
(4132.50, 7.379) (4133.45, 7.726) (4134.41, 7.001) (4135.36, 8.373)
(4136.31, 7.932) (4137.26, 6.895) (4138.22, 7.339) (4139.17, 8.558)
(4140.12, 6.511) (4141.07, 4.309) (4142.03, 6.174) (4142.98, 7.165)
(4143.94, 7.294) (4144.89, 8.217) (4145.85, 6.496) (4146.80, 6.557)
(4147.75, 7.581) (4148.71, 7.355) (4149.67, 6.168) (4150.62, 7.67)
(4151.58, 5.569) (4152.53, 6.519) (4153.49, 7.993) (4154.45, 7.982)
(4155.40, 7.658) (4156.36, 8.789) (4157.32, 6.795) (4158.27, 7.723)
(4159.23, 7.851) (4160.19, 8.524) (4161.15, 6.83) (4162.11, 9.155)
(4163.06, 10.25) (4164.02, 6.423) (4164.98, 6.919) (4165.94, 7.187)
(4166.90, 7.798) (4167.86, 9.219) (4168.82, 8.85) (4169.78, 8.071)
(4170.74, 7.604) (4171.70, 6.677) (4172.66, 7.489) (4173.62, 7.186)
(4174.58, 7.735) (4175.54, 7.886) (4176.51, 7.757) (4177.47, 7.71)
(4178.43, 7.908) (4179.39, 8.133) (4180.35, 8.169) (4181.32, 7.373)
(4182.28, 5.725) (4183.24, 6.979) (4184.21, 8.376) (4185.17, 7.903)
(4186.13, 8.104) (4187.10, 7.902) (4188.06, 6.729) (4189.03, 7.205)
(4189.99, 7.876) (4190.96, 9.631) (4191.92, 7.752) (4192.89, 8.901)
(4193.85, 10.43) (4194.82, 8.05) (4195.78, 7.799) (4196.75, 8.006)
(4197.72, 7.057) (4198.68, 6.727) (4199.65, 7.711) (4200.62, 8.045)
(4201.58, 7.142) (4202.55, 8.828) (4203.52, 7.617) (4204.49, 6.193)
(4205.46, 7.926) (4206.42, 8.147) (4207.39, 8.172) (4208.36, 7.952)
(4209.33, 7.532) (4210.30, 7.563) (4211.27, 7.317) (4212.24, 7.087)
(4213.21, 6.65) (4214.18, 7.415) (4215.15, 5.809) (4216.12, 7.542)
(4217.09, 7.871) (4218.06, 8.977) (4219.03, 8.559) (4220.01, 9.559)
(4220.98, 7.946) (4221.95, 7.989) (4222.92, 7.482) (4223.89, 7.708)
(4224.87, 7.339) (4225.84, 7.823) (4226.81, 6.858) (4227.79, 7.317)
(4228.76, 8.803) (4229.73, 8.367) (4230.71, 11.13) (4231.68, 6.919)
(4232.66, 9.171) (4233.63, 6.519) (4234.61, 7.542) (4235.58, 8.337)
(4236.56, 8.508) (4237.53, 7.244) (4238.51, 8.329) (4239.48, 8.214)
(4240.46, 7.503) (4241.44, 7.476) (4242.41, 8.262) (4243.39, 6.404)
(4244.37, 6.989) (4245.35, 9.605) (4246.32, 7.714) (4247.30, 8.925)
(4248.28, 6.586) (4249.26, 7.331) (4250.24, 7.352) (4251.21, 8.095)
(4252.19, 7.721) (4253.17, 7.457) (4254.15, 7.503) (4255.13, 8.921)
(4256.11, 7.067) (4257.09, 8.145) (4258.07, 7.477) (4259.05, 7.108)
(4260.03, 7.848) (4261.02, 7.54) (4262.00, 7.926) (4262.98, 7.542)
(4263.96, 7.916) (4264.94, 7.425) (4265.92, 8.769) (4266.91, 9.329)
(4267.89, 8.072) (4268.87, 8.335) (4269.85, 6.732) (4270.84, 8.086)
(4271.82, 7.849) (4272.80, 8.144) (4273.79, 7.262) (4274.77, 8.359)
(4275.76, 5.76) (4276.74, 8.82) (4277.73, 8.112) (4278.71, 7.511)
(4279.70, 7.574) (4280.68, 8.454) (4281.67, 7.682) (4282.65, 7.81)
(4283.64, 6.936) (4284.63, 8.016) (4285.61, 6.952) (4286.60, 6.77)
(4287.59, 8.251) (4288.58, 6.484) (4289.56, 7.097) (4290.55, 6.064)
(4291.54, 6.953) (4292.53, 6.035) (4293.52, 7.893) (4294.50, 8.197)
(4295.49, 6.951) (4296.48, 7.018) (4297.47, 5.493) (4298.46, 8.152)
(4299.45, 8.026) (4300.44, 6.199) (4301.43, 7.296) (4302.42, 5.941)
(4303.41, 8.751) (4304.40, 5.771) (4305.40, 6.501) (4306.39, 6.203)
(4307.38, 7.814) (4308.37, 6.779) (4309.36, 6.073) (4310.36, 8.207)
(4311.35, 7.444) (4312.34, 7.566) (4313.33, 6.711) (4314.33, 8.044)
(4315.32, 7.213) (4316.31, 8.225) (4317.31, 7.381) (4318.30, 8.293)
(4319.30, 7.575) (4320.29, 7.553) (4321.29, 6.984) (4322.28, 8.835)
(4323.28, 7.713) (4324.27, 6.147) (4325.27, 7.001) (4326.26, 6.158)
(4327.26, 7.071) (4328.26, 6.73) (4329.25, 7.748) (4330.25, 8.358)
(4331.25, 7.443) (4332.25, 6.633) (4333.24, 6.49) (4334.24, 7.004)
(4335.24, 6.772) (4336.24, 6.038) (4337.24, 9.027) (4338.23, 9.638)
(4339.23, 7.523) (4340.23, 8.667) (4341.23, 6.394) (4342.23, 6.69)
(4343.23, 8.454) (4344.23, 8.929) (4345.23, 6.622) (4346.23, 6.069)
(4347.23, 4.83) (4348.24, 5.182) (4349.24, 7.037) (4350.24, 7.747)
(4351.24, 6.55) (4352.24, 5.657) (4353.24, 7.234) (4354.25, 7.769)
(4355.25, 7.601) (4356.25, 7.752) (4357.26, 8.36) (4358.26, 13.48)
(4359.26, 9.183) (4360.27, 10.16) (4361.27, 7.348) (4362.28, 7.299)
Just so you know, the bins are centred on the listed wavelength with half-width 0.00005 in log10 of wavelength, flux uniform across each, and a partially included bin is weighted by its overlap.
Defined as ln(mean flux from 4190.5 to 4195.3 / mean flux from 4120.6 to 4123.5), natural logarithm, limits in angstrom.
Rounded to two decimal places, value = 0.22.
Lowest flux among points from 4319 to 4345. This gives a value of 6.038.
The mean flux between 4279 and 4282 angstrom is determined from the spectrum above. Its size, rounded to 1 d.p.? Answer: 7.9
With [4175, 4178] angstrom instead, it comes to 7.8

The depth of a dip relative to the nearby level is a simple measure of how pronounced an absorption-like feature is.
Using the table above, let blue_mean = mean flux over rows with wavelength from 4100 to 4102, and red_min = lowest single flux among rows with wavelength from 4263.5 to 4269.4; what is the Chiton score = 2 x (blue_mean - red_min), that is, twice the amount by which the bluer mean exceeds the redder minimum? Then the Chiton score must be -3.5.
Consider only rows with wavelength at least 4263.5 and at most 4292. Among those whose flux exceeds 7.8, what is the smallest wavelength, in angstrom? 4263.96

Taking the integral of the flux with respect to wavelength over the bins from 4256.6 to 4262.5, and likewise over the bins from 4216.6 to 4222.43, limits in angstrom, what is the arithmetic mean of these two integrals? 47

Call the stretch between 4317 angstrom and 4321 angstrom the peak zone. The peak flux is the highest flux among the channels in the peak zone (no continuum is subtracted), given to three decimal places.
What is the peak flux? 8.293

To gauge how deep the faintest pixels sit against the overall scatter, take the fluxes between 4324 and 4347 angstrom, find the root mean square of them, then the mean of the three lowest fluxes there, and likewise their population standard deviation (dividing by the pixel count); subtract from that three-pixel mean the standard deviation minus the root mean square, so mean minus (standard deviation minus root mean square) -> 12.4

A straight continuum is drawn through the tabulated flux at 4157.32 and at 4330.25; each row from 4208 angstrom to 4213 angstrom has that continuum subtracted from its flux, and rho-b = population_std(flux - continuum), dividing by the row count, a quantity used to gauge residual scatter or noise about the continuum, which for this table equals 0.30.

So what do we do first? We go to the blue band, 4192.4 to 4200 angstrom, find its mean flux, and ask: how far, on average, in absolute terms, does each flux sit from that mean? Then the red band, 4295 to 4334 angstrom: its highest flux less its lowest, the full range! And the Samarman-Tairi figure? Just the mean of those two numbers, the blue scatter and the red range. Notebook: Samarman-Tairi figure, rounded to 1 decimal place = 2.1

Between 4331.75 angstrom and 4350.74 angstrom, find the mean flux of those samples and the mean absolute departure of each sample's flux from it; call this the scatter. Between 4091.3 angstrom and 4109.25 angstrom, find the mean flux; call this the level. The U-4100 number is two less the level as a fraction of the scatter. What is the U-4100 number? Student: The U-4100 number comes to -3.8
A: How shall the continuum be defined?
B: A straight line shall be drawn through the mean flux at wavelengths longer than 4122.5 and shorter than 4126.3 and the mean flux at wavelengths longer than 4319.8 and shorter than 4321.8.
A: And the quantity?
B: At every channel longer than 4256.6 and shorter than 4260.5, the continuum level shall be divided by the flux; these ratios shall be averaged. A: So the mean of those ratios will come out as 0.95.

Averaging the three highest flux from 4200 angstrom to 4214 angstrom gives 8.4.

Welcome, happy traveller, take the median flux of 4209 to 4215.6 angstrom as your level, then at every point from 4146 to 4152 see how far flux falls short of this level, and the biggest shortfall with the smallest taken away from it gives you 2.10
